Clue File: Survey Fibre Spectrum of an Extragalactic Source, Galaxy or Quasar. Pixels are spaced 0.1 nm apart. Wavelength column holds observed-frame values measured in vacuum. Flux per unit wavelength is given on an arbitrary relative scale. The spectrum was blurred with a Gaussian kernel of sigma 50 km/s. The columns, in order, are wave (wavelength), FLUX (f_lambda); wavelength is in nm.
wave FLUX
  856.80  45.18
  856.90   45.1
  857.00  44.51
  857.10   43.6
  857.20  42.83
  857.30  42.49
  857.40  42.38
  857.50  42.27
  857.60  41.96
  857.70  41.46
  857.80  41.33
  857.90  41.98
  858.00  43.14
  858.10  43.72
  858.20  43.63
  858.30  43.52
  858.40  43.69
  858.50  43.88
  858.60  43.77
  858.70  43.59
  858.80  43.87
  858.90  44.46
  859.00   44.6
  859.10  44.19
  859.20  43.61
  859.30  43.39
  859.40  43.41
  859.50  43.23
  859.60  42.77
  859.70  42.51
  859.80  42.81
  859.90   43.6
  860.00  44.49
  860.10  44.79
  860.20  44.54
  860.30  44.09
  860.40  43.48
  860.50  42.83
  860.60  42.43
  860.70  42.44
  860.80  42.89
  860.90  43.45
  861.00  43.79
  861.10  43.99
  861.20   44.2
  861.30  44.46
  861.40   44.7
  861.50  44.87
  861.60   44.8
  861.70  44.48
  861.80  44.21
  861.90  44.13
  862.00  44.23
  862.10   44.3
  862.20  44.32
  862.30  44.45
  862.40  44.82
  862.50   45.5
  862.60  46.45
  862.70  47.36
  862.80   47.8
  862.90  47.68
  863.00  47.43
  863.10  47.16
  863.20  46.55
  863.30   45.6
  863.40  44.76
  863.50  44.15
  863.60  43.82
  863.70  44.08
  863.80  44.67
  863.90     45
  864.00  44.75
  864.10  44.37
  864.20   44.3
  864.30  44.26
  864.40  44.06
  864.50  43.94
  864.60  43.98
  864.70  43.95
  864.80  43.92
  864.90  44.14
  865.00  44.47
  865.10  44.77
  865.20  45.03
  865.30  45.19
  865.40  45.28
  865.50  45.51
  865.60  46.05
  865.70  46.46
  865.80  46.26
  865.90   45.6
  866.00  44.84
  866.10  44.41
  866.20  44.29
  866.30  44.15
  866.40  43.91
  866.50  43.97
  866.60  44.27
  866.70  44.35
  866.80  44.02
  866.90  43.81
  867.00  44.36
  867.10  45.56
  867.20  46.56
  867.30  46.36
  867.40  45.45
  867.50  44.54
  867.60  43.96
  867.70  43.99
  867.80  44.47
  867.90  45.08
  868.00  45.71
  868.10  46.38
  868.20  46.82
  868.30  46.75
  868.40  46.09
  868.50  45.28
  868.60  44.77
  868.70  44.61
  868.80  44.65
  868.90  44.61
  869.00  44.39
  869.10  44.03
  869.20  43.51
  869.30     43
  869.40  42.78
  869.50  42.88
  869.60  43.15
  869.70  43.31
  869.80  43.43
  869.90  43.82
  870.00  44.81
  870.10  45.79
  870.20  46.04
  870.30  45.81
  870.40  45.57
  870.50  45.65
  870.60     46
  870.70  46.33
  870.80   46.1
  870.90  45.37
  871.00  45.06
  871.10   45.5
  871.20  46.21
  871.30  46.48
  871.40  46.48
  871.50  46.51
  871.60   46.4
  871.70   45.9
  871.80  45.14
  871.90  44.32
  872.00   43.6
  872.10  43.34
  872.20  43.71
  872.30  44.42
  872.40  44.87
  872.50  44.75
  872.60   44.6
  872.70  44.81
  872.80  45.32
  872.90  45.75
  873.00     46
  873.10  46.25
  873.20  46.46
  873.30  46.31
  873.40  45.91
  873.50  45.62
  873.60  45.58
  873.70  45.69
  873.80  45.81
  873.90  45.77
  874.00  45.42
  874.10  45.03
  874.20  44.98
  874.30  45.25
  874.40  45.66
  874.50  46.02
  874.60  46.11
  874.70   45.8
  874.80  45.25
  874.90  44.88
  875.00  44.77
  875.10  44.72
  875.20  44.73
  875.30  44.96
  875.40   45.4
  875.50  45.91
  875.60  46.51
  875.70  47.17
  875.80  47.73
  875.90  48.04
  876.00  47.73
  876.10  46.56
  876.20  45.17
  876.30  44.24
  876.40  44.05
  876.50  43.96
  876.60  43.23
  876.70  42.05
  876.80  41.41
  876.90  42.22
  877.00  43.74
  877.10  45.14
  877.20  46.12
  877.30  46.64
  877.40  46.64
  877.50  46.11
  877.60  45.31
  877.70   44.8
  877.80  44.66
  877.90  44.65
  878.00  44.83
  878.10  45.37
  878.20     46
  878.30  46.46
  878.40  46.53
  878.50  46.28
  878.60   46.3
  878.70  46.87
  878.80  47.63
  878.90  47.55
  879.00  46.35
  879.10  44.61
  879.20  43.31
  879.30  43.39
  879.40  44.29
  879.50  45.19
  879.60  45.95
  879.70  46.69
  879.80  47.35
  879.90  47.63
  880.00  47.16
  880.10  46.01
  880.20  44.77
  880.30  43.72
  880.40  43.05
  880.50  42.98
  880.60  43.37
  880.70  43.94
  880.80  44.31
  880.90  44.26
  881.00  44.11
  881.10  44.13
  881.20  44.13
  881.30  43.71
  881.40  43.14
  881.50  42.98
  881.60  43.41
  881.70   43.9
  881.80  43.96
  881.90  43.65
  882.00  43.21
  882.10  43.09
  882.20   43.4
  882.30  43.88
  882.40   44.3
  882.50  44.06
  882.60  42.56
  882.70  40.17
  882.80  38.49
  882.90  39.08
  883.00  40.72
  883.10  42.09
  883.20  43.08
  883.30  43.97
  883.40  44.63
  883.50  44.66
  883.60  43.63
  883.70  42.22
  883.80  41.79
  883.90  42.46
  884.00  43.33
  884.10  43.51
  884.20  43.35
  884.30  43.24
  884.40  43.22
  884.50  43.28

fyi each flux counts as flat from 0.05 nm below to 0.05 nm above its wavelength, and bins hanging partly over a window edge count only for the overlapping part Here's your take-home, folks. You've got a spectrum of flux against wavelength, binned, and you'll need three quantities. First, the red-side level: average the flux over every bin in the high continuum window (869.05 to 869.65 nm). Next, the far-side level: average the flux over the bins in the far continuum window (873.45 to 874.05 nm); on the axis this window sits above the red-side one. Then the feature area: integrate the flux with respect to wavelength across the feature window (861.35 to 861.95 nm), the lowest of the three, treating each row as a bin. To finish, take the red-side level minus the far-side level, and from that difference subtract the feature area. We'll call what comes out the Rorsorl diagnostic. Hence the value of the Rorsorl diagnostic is -29.1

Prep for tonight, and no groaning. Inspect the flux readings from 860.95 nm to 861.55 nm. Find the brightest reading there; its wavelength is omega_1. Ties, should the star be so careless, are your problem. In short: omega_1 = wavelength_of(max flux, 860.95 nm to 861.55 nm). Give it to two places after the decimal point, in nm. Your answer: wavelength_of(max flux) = 861.50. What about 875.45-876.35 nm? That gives 875.90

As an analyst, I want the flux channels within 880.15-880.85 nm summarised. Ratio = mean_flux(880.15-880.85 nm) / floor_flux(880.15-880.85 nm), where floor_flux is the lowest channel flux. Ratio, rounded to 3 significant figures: 1.02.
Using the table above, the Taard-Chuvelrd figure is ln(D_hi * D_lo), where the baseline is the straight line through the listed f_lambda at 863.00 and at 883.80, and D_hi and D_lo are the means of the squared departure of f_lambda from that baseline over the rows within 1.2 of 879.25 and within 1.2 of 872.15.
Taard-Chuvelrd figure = 2.4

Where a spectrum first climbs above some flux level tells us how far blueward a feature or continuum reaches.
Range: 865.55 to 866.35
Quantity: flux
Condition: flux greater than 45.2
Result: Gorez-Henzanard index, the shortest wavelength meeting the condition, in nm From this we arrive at 865.60 nm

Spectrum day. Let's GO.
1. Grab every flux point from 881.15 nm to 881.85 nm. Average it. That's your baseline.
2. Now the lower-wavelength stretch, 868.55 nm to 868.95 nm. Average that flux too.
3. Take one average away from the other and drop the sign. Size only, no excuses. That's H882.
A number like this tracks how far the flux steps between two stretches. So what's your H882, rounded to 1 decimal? 1.1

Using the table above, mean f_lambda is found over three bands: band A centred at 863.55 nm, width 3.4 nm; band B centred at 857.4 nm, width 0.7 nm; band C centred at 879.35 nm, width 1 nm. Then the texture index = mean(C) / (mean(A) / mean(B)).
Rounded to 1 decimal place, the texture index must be 42.9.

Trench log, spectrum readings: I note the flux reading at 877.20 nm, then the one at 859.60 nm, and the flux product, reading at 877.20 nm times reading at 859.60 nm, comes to 1973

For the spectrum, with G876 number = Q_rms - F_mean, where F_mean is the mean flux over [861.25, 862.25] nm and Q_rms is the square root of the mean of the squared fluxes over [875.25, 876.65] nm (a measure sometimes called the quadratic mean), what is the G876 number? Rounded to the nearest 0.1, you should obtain 1.3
